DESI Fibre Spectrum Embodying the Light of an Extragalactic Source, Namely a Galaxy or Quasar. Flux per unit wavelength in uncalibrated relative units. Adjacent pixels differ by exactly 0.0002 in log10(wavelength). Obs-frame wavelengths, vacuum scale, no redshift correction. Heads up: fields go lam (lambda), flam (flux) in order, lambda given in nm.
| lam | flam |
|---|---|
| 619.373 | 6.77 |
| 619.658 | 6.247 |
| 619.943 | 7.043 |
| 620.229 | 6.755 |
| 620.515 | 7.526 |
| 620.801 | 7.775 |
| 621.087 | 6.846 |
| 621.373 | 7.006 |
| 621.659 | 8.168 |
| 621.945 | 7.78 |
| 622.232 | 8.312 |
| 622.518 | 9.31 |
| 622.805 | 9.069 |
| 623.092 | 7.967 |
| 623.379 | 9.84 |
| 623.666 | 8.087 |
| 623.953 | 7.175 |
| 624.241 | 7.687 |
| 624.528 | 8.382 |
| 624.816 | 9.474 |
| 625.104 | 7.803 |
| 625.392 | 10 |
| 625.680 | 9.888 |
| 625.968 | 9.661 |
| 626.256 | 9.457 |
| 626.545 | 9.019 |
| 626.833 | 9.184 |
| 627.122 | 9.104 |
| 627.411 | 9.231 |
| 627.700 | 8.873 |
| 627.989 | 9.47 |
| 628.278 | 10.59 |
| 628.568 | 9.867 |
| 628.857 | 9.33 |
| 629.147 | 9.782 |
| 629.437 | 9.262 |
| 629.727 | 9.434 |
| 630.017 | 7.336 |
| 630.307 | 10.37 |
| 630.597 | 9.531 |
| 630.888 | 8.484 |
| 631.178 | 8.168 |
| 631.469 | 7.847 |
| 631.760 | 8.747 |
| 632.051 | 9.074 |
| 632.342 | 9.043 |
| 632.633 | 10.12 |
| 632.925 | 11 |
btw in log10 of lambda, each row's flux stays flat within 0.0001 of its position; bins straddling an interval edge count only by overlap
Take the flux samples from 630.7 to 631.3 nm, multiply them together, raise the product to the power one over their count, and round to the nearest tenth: 8.3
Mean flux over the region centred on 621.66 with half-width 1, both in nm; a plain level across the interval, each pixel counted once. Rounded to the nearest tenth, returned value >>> 7.9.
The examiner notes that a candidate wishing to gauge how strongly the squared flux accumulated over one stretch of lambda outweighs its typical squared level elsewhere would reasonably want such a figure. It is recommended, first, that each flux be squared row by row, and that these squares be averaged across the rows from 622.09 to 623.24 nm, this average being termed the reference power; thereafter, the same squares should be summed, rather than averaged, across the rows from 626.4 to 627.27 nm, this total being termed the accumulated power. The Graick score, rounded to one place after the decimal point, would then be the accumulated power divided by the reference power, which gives 3.3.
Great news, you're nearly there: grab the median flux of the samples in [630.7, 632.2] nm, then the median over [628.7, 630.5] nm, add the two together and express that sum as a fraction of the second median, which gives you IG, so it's 1.90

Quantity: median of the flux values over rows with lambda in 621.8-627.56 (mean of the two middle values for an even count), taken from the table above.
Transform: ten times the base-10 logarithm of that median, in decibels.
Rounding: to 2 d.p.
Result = 9.58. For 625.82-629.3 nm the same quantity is 9.73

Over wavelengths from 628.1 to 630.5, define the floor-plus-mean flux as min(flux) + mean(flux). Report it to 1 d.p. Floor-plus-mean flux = 16.8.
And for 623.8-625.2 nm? 15.3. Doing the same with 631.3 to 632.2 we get 16.4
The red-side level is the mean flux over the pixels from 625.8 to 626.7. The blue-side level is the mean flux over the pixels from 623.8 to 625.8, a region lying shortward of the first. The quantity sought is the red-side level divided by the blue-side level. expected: 1.09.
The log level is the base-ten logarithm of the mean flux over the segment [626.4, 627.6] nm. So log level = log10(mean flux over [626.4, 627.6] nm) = 0.96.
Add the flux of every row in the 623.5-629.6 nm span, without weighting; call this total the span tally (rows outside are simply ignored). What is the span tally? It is 191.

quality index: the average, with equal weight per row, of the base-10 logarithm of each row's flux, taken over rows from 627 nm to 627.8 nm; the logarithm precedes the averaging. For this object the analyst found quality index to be 0.958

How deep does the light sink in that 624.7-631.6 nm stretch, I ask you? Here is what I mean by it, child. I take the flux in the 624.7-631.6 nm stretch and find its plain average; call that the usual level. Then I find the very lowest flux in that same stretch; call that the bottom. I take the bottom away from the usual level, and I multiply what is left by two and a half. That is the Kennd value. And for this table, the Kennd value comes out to 4.7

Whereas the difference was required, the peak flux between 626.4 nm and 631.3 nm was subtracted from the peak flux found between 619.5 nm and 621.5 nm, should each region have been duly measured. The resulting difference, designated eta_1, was -2.8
